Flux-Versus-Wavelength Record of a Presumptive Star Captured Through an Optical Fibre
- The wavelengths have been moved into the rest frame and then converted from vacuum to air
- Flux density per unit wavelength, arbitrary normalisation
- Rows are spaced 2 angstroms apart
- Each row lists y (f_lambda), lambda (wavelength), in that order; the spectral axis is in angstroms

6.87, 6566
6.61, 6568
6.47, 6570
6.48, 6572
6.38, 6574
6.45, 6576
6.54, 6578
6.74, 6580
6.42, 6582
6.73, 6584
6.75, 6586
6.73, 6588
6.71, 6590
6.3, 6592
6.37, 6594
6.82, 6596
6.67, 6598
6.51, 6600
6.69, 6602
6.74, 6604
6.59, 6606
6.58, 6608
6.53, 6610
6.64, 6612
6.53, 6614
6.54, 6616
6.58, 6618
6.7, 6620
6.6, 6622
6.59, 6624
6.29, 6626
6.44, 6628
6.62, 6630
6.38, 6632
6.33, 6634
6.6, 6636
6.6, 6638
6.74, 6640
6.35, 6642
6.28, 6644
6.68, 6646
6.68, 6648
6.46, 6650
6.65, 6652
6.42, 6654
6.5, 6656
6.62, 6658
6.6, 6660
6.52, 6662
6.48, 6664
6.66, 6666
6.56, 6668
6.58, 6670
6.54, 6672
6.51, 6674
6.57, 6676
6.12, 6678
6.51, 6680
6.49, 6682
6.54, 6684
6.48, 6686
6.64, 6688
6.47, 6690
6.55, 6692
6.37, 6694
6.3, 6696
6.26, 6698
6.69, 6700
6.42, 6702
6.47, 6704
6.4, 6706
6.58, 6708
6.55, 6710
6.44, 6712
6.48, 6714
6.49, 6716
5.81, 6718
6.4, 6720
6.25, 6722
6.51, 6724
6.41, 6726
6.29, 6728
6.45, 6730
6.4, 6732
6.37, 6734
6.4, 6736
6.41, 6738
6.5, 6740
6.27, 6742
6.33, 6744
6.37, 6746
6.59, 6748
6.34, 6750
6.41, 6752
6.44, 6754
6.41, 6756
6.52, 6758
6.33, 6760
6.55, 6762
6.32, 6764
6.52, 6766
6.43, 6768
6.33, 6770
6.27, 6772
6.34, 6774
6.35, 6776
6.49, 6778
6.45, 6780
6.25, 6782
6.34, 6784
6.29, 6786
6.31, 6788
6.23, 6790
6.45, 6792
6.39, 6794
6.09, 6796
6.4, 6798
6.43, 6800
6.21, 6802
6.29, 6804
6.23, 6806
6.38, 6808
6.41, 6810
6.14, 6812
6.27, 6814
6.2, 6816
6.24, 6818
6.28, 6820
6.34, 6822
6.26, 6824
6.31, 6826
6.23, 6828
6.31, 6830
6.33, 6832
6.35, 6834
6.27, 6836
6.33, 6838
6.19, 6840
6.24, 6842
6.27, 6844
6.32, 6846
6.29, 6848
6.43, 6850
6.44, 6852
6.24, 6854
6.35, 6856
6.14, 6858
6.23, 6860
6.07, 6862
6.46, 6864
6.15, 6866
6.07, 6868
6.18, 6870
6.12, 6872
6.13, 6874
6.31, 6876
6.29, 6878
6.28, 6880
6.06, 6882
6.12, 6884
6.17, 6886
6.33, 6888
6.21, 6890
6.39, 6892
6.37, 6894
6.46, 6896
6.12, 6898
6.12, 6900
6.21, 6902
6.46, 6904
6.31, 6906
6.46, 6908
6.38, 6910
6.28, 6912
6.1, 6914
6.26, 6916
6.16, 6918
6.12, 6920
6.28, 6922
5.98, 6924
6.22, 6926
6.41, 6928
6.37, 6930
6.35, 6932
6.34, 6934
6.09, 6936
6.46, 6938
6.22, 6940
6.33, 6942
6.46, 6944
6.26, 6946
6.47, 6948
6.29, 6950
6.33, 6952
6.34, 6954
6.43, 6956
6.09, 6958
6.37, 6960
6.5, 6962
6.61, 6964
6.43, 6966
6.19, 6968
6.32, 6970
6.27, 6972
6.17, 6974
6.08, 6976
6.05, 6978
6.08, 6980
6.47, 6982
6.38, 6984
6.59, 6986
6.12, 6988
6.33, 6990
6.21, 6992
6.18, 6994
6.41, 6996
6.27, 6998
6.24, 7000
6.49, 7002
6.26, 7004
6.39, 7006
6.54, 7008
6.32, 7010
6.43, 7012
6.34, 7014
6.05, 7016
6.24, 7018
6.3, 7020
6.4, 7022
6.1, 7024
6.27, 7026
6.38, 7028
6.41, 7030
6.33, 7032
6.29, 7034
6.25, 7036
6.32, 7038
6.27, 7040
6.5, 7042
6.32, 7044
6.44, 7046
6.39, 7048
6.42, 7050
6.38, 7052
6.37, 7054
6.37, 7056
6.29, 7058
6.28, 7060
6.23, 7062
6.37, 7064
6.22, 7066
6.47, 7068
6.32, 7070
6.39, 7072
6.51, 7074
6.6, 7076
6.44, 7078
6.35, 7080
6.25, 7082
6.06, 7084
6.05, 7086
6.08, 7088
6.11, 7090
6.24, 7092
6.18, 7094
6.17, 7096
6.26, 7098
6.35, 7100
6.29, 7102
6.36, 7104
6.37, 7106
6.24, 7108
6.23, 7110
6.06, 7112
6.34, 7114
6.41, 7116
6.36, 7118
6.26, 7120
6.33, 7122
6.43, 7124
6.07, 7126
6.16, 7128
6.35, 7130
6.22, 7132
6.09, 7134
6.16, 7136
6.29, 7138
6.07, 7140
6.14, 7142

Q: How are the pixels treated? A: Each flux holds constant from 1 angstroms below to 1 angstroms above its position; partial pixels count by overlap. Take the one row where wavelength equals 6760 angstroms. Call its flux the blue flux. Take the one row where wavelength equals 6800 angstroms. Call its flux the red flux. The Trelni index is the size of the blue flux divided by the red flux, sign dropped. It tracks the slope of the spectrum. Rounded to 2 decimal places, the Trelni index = 0.98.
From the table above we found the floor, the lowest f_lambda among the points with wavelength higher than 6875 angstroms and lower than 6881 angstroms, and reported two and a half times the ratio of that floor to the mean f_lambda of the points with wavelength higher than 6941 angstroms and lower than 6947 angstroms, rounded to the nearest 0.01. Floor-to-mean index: 2.47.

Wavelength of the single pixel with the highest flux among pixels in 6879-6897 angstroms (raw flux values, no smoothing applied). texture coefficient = 6896 angstroms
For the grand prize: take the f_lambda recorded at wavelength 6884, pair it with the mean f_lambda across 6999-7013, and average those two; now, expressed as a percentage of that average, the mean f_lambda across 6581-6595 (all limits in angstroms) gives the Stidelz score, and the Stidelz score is 105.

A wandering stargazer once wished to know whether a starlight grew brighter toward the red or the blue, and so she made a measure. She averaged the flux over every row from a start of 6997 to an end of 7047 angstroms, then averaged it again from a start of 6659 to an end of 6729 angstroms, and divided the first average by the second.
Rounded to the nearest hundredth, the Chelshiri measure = 0.98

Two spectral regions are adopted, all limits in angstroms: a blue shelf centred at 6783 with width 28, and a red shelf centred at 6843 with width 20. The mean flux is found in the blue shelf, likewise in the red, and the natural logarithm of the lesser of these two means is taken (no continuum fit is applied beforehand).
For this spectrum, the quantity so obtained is 1.84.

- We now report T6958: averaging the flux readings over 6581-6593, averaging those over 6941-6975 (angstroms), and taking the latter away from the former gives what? 0.26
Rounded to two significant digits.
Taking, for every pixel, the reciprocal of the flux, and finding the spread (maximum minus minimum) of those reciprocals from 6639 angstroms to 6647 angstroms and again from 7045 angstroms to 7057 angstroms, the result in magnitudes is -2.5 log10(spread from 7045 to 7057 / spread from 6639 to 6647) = 2.0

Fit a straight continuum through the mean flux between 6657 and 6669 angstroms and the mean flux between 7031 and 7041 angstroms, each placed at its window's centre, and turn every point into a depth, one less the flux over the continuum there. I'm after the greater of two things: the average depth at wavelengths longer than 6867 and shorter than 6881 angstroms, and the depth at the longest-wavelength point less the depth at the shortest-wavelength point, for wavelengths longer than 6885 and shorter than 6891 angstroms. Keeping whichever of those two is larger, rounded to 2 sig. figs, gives 0.034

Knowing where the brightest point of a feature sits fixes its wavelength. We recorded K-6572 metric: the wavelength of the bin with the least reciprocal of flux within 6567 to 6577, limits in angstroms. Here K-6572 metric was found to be 6568 angstroms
